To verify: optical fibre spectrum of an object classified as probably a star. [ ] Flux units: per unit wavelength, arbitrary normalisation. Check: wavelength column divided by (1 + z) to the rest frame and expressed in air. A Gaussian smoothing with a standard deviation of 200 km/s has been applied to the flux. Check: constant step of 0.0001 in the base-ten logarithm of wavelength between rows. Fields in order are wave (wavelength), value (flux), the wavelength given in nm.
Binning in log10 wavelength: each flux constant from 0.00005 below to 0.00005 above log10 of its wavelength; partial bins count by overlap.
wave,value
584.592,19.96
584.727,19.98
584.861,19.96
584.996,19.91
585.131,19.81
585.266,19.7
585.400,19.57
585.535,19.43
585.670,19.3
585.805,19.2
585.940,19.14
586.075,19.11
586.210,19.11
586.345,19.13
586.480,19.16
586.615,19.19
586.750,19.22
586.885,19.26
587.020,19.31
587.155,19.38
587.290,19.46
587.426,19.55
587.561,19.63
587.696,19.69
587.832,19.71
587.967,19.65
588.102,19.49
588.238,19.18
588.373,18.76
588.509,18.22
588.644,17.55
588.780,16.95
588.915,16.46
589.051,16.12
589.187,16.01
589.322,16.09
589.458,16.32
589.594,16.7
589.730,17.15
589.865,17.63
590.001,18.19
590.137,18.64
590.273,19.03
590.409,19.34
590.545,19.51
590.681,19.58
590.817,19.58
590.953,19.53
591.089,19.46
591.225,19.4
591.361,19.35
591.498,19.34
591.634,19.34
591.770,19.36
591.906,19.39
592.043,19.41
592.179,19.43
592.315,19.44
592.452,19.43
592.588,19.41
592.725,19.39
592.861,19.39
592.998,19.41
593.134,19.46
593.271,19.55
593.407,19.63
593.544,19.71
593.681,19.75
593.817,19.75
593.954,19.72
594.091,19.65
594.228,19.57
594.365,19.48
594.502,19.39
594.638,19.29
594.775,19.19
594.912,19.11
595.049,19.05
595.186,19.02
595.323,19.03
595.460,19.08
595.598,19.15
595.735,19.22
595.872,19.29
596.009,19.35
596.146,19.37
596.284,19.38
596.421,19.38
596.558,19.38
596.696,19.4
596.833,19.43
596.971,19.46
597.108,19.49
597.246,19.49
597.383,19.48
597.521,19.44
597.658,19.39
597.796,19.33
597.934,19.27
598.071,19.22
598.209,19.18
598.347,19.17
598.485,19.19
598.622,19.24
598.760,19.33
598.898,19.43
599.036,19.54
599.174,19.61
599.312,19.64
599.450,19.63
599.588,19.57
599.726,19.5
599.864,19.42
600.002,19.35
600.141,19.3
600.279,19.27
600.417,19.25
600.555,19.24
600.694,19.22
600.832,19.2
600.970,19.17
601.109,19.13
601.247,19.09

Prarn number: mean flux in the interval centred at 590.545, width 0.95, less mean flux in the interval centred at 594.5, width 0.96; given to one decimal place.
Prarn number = -0.1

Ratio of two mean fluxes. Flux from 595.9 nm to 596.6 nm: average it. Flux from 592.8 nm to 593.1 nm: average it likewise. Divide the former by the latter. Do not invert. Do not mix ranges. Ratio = 1.00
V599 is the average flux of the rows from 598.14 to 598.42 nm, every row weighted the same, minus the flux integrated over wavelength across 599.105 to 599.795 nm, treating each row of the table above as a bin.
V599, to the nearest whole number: 6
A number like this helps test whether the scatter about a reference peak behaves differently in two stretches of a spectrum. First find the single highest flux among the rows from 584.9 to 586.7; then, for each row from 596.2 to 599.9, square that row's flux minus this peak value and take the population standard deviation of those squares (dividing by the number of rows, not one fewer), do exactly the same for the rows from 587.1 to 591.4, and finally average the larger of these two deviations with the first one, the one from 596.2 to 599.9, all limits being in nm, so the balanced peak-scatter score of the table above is 2.6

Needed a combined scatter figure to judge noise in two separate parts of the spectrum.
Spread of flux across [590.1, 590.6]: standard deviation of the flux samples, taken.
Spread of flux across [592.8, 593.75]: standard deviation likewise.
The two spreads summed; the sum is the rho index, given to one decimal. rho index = 0.5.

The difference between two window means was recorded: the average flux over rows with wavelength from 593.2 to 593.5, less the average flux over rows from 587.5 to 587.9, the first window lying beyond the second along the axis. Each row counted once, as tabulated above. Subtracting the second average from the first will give -0.09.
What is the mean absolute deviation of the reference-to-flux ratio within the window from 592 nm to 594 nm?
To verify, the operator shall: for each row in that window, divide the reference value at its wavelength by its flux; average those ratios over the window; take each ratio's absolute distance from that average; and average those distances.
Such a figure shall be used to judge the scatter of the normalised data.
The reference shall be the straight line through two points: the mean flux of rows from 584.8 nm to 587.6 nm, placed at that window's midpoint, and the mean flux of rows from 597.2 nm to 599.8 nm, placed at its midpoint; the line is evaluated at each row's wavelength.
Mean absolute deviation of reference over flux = 0.0065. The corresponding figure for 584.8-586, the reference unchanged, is 0.0131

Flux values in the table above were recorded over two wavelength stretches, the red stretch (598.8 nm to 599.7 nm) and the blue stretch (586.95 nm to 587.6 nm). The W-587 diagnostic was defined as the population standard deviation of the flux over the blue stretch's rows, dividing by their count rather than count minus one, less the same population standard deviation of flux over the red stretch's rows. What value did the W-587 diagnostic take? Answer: 0.04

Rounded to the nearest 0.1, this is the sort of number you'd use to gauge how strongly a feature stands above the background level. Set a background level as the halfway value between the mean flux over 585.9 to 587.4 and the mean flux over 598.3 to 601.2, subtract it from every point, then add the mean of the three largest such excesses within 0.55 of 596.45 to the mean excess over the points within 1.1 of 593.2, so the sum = 0.4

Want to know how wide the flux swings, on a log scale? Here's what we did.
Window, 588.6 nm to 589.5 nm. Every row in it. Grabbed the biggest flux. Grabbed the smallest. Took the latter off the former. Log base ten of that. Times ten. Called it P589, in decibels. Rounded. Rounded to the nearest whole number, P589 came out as 2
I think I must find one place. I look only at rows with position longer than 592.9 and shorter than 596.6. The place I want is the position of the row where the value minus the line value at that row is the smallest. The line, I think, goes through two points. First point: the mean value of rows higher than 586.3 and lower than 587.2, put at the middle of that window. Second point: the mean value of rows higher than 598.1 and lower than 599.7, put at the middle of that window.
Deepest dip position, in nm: 595.186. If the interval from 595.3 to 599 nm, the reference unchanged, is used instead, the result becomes 595.323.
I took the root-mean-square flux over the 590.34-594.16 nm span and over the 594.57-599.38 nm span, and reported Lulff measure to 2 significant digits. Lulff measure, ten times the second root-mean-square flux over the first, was 9.9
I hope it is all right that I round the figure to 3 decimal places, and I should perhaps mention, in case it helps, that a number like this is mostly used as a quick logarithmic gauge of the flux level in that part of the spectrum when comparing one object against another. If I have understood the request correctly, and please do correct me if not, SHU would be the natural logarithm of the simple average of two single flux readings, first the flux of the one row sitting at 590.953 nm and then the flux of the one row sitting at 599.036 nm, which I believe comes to 2.972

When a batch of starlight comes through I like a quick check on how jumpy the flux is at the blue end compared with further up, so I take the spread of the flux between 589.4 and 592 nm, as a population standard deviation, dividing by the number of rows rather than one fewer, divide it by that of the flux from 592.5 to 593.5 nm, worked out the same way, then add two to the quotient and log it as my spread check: 14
